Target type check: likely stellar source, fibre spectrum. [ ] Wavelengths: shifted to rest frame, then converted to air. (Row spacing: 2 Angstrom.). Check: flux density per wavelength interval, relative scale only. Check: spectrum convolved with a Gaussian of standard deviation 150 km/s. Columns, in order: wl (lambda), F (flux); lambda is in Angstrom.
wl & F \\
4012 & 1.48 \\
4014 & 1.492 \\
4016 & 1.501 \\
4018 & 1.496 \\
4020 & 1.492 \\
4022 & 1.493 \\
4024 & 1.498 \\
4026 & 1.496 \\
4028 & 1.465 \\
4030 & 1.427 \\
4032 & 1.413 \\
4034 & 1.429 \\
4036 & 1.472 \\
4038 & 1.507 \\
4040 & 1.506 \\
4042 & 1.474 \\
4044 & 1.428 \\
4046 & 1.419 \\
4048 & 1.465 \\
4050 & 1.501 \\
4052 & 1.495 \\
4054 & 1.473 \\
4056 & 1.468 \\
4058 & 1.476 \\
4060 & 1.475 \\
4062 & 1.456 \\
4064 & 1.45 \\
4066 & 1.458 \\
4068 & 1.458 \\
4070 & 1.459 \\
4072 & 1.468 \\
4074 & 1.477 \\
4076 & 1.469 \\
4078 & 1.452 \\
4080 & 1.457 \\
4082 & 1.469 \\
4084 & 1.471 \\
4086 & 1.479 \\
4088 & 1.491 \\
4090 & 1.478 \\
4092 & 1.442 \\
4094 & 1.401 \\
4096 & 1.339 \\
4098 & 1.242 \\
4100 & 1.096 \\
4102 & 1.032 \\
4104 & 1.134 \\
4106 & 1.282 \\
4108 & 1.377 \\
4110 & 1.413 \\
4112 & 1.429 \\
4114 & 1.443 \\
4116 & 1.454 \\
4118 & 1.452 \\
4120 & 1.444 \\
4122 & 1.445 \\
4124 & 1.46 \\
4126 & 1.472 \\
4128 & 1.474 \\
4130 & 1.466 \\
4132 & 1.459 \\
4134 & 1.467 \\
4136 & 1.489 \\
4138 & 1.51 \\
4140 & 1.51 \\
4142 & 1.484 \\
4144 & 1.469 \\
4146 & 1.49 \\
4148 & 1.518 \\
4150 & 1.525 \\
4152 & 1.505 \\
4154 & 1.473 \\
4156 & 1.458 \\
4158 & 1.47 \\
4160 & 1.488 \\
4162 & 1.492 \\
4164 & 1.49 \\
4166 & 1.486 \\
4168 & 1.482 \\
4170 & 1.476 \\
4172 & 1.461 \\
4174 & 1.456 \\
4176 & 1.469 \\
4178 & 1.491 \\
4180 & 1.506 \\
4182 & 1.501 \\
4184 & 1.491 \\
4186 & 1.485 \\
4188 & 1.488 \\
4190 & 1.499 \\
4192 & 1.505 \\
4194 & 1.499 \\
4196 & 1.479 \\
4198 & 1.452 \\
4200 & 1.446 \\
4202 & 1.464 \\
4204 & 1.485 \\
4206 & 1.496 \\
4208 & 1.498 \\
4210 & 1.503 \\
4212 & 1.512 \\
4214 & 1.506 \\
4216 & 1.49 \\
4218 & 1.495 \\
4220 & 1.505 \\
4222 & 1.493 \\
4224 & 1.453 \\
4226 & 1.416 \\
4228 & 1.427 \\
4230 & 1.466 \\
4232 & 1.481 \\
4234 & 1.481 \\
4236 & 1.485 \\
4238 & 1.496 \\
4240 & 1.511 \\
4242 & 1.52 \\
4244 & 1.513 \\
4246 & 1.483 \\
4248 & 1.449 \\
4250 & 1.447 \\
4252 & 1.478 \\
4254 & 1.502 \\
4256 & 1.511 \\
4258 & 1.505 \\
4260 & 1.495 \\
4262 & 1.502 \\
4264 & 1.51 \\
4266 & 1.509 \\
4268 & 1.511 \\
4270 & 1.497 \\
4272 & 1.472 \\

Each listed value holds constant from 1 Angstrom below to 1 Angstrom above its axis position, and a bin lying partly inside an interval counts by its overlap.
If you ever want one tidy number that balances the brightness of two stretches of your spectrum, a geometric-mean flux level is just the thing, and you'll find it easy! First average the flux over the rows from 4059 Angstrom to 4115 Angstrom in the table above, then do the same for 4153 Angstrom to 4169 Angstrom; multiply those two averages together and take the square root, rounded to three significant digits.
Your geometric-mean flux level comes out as 1.44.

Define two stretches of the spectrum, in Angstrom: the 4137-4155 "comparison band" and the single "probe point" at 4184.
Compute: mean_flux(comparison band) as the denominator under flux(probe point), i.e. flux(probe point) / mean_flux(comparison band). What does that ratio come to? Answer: 1.00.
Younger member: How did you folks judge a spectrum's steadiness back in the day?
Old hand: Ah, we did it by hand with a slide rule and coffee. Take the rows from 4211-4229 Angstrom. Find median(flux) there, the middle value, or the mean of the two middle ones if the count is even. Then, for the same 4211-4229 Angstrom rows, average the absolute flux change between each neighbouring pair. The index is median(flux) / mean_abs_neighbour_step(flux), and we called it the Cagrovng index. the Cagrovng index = 87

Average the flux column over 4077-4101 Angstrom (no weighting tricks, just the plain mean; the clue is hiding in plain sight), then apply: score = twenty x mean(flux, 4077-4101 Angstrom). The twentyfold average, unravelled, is 28.0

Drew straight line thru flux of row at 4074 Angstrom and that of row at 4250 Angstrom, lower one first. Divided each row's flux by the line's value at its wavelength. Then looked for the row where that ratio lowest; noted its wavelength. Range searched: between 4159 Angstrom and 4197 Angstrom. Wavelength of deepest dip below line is 4174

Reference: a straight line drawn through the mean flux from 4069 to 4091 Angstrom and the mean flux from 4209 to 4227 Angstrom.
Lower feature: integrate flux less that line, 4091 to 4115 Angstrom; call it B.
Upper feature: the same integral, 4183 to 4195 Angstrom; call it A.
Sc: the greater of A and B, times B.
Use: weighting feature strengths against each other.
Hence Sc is -0.59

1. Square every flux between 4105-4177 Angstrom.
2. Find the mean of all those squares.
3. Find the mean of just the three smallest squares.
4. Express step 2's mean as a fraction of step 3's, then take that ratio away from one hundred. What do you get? 98.8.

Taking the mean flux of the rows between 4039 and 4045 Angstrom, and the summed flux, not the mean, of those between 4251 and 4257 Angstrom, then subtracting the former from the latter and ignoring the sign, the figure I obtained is 3.0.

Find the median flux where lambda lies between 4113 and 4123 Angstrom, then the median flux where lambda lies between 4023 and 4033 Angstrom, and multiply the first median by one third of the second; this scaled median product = 0.71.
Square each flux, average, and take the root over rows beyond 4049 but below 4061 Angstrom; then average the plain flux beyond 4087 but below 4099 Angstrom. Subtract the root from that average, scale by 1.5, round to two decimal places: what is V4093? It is -0.12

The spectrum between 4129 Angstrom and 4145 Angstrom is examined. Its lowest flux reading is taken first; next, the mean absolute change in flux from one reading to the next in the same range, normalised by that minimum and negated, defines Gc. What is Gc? -0.010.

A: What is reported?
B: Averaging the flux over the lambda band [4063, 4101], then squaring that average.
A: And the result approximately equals 2.03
